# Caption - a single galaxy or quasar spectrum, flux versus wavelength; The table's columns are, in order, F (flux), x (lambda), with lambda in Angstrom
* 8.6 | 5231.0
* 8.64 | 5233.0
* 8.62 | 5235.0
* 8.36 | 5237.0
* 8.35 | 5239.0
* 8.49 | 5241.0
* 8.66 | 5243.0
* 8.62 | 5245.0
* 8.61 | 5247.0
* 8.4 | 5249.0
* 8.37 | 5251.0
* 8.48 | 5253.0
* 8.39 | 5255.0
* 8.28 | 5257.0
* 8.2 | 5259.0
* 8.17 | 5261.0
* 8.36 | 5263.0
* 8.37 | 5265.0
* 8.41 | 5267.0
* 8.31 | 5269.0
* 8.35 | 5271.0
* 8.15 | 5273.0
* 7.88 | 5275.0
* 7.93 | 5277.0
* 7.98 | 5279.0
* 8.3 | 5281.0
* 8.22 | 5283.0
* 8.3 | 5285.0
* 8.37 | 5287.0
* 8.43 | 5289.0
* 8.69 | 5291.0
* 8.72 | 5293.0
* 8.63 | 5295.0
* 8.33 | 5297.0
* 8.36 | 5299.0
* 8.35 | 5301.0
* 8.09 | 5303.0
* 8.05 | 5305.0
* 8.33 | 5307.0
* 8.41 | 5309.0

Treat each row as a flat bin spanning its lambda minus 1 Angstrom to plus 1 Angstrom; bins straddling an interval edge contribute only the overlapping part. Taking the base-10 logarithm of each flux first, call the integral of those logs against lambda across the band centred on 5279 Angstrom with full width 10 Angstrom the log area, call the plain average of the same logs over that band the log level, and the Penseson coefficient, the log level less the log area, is -8.2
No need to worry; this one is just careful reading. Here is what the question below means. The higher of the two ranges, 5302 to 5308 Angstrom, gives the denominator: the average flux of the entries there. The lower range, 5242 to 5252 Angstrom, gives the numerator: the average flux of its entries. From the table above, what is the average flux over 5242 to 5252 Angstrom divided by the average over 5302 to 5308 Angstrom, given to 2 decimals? 1.05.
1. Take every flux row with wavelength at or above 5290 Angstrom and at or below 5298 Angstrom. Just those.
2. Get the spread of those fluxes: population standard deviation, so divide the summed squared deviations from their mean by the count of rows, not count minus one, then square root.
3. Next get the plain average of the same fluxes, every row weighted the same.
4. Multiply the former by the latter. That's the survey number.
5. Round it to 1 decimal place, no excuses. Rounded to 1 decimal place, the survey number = 1.3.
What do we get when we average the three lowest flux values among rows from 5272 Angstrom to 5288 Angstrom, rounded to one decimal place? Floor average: 7.9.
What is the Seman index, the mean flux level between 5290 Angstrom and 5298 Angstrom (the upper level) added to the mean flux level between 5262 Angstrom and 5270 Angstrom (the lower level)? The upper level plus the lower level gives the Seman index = 17.0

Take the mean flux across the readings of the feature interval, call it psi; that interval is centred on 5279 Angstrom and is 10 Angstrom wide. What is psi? 8.06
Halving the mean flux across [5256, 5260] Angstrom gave 4.12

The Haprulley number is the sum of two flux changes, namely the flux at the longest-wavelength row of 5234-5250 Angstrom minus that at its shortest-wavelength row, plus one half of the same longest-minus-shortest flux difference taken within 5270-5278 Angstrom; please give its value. -0.43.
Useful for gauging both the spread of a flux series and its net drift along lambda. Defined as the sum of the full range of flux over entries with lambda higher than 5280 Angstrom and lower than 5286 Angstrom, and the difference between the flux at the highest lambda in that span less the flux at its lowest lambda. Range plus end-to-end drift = 0.1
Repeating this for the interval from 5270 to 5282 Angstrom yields 0.4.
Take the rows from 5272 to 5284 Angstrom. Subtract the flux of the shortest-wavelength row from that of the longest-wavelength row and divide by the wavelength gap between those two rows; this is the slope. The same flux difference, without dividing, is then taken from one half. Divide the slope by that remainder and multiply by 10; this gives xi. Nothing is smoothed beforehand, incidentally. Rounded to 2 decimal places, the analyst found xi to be 0.16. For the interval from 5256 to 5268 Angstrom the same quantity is 0.35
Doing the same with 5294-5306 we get -0.54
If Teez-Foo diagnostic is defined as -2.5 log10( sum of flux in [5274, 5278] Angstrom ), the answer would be -3.00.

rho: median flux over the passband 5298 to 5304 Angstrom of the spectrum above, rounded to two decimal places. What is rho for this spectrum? 8.35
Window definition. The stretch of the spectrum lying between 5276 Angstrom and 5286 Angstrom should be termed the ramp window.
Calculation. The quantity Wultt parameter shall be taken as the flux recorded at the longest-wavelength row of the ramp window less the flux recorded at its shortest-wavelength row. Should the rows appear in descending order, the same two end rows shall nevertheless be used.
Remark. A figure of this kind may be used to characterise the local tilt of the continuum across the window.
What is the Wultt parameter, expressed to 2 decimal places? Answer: 0.37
